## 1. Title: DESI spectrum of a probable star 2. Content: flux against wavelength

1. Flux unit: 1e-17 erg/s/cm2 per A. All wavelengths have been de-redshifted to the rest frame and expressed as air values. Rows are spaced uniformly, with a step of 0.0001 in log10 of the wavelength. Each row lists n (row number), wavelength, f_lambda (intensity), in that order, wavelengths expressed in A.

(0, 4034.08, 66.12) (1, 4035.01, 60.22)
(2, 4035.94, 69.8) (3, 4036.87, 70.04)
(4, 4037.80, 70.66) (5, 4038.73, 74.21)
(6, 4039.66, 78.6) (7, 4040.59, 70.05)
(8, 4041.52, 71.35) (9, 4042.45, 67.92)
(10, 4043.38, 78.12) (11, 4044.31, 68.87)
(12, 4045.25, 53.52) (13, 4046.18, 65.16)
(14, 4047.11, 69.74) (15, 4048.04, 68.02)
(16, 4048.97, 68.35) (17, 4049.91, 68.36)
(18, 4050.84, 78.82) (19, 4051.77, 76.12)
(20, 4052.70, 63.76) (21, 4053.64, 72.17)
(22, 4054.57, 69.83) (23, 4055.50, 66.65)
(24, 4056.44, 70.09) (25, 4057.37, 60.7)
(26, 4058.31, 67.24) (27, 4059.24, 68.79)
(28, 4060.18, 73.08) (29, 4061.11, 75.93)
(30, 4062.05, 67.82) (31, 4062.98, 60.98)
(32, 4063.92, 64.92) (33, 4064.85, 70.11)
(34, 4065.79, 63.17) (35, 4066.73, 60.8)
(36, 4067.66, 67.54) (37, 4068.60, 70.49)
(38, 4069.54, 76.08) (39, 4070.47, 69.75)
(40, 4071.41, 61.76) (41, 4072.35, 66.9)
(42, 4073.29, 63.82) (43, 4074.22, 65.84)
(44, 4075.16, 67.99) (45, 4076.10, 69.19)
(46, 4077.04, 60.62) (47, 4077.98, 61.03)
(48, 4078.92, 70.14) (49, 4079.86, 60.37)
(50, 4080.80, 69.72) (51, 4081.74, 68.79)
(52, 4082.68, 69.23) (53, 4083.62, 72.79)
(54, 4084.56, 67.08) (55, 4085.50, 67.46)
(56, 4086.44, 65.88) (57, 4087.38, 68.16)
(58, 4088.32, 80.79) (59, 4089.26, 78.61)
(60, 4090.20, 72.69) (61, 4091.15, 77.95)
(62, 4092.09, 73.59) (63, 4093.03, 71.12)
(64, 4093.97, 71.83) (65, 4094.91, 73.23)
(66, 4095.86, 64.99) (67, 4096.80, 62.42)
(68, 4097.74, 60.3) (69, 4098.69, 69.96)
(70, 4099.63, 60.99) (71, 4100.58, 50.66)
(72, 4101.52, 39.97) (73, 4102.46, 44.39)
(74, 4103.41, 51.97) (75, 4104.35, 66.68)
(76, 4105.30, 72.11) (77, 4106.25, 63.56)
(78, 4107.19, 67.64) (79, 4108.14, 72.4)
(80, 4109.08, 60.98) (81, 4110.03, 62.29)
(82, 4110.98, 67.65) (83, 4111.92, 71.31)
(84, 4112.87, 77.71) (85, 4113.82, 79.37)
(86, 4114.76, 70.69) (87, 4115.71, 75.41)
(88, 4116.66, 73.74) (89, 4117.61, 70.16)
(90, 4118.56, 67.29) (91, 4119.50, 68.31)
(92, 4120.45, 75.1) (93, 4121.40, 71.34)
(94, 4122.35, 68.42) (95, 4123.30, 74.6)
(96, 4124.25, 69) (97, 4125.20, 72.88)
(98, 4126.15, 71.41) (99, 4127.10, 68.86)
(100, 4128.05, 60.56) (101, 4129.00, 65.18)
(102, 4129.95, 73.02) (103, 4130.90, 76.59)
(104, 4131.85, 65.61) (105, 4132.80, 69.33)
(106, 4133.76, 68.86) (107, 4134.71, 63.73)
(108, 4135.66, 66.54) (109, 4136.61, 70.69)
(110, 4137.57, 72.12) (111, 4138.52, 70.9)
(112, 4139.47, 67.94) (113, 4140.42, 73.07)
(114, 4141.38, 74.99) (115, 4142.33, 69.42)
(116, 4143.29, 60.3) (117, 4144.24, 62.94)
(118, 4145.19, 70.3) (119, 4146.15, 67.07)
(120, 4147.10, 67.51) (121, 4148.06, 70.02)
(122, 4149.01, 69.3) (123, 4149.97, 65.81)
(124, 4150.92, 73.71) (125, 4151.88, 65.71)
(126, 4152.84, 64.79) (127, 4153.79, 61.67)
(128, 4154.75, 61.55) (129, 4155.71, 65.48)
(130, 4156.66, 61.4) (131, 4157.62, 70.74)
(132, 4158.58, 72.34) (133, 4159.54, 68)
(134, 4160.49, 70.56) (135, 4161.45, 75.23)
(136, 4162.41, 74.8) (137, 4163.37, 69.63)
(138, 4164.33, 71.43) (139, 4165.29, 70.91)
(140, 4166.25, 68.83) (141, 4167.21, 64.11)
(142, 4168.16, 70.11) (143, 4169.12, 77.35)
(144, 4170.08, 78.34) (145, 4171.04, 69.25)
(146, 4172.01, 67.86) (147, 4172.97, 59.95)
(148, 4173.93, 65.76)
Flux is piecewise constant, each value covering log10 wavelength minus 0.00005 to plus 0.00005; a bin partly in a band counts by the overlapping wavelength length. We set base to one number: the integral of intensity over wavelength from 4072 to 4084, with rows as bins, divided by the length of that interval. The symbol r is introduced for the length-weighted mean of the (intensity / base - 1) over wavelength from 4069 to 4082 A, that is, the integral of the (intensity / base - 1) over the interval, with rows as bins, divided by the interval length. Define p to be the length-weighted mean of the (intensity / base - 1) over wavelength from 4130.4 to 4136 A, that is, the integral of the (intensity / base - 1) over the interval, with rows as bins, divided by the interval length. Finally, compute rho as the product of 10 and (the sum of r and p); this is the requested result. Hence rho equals 0.28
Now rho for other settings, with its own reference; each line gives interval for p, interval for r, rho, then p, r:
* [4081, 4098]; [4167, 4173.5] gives 1.06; 0.06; 0.05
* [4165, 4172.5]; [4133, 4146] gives 0.93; 0.06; 0.03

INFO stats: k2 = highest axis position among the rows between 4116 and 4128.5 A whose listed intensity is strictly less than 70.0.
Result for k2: 4128.05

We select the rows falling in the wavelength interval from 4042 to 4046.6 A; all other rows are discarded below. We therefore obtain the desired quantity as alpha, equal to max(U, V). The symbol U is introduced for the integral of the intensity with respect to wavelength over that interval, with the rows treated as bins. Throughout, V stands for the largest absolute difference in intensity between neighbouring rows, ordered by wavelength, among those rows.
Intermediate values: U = 307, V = 15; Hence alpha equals 307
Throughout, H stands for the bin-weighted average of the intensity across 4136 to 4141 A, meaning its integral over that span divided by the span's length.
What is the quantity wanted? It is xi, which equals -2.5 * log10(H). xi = -4.63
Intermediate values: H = 71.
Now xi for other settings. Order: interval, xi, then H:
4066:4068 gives -4.51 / 64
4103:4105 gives -4.46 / 61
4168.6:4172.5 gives -4.66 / 73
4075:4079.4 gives -4.54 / 66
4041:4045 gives -4.62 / 70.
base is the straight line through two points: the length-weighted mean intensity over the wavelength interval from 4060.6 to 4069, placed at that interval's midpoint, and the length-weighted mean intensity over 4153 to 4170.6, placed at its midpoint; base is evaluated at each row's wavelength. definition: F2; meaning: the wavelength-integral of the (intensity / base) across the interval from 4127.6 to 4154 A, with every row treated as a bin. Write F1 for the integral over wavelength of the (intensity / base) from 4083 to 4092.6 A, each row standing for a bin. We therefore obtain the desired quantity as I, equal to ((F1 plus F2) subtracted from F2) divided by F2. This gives -0.4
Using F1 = 10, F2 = 26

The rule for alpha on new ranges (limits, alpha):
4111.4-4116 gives 344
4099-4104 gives 254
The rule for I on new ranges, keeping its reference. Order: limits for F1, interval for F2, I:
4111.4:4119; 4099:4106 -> -1.4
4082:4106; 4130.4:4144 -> -1.7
